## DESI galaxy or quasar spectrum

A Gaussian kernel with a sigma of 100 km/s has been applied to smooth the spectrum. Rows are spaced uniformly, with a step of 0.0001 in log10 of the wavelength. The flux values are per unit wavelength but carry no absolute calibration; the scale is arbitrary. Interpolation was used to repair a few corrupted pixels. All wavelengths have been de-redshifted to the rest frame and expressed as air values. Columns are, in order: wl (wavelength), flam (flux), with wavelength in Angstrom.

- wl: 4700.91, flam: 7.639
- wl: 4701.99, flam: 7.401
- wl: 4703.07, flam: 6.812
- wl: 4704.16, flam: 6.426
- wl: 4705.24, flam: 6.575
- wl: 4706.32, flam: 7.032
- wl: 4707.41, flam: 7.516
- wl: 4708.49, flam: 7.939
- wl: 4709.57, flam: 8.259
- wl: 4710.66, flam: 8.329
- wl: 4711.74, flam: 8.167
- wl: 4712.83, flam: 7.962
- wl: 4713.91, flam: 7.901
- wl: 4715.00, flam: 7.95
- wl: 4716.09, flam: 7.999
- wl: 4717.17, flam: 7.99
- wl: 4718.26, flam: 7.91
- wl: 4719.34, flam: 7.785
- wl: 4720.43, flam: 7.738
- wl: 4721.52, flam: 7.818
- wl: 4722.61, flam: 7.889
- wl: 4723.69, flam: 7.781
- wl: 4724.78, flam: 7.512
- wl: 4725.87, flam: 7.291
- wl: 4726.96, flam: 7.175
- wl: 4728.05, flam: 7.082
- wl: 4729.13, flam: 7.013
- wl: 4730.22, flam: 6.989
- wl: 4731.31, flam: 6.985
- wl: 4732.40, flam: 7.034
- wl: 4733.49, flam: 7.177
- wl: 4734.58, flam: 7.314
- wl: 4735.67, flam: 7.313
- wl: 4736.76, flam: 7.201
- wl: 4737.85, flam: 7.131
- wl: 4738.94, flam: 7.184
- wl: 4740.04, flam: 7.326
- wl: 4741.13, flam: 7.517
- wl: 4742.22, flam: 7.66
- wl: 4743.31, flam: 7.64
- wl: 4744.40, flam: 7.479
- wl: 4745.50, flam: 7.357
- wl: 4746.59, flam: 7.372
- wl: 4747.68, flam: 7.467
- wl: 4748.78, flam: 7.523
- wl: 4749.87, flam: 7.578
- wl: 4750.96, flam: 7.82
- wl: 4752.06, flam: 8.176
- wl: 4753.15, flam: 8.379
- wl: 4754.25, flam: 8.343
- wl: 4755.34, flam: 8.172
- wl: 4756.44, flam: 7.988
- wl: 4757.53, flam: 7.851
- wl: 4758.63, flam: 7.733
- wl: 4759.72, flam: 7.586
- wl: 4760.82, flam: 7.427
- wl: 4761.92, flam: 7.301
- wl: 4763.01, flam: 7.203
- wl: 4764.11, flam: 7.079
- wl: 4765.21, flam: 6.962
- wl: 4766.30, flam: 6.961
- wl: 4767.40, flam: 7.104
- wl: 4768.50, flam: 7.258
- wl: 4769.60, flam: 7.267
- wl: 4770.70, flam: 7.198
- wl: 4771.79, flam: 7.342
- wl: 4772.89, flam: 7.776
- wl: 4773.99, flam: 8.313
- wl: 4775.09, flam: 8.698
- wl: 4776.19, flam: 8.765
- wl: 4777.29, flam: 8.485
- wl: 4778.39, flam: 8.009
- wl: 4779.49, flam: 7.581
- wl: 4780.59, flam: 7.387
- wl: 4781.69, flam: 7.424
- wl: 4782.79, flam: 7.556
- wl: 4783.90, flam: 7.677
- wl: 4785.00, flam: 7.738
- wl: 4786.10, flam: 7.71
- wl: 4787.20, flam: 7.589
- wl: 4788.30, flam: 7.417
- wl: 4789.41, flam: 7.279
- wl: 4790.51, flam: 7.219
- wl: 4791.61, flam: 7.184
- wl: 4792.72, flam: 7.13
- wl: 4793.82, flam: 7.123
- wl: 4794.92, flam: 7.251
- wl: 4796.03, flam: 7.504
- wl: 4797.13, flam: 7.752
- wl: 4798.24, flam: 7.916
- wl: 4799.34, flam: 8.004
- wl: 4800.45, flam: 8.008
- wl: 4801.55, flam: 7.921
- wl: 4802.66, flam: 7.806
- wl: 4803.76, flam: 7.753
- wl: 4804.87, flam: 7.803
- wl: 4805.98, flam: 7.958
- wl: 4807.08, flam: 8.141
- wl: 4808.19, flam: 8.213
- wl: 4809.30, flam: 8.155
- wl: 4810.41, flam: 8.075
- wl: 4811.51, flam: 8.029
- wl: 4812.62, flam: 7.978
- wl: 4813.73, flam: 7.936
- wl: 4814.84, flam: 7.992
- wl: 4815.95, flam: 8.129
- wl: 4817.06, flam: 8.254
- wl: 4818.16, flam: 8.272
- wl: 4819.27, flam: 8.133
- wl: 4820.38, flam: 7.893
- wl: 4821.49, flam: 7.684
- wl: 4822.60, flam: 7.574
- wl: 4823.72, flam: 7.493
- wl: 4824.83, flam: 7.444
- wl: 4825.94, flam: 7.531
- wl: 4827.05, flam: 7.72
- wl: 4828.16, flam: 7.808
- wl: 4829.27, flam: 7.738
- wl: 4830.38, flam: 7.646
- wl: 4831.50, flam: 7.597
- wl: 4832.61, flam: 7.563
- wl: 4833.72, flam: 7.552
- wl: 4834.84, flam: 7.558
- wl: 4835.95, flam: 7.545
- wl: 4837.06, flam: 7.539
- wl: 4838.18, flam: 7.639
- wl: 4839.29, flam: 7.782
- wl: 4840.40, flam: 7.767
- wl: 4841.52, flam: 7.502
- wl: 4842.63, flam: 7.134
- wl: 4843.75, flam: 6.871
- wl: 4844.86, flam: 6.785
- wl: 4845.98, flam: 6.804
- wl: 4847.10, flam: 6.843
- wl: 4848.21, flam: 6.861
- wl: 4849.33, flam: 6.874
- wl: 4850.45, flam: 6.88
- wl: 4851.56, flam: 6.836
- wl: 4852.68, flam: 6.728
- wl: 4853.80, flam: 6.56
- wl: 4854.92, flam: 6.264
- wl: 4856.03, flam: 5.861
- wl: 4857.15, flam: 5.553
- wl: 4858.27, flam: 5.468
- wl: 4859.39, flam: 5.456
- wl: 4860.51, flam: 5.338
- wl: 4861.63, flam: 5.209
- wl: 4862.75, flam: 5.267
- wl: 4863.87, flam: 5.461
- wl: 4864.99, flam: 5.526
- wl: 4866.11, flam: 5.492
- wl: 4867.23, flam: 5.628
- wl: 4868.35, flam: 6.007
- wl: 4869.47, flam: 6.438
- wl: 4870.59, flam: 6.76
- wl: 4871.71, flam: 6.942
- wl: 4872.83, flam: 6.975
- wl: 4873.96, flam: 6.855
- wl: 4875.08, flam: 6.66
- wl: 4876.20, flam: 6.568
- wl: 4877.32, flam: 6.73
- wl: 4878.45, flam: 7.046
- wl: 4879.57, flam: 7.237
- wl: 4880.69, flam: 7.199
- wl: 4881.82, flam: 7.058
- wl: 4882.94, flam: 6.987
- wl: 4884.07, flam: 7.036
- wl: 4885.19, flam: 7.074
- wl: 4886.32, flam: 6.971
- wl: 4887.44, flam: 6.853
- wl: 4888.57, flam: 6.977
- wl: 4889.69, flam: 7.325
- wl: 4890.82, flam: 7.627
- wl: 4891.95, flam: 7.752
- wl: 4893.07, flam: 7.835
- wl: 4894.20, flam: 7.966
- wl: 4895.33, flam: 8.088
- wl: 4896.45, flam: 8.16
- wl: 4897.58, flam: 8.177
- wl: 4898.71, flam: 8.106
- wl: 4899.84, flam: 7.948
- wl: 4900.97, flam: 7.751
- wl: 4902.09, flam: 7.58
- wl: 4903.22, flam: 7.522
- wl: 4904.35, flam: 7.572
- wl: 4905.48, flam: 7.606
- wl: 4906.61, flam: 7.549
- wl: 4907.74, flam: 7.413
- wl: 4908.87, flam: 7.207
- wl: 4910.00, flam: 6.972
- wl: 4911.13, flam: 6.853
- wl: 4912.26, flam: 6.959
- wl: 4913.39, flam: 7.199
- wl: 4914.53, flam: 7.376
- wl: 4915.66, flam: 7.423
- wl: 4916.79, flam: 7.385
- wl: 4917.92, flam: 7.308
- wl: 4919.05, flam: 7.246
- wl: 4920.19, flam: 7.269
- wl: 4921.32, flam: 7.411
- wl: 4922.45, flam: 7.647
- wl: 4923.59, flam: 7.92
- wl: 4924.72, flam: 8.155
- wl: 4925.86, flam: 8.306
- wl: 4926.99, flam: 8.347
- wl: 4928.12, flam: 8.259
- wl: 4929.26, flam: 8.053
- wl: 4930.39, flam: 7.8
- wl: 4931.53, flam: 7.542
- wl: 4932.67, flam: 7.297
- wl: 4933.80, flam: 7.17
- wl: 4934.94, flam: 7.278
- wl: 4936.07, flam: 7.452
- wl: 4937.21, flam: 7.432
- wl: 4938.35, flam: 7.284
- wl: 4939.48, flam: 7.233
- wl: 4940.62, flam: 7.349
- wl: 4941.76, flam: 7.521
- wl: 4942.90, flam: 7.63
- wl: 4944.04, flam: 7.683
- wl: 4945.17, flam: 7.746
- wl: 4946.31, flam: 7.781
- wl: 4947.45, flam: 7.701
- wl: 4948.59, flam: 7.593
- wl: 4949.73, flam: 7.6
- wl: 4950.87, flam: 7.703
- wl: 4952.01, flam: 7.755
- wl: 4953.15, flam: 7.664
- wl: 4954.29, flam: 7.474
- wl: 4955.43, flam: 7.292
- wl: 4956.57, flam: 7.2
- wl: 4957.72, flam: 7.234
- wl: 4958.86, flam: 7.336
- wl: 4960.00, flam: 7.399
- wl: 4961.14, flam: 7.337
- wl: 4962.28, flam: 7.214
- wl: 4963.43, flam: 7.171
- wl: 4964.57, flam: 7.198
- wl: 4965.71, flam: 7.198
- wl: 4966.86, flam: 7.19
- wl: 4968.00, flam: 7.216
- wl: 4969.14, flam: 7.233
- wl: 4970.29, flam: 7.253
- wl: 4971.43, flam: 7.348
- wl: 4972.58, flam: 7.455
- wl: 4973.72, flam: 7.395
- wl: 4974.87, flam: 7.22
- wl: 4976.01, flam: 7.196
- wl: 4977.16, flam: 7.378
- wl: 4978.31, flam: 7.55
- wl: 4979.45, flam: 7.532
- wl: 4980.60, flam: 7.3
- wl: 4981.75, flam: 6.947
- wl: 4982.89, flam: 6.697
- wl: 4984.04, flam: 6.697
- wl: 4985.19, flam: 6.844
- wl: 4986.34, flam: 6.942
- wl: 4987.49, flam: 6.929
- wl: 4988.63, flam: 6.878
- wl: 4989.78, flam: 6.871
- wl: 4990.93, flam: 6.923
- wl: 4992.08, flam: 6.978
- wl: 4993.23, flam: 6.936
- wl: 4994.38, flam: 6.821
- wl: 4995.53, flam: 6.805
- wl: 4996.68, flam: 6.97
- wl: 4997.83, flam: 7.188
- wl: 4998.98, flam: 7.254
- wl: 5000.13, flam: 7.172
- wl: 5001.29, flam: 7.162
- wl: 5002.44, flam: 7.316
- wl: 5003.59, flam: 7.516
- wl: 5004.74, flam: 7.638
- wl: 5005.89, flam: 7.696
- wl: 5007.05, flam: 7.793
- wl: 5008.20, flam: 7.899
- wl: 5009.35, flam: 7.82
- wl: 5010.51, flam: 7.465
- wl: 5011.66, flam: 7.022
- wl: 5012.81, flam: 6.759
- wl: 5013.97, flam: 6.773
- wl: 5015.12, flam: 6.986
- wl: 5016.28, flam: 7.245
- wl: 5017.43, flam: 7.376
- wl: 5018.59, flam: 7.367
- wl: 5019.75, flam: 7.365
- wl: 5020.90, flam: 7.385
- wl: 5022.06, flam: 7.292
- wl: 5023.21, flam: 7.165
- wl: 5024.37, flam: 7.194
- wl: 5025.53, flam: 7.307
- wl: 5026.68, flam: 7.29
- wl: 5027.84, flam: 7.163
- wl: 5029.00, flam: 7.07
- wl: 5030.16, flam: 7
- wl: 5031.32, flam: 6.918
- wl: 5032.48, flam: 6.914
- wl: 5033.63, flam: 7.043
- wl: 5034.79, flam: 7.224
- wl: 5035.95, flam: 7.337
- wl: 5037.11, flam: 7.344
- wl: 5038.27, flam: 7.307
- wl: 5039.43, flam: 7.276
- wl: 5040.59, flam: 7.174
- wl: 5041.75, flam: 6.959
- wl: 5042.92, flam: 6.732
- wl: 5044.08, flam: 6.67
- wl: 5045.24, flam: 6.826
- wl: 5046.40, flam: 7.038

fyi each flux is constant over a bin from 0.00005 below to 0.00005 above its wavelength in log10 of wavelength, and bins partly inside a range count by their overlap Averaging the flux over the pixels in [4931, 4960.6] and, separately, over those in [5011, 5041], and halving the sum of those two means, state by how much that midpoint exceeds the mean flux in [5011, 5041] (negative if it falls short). 0.15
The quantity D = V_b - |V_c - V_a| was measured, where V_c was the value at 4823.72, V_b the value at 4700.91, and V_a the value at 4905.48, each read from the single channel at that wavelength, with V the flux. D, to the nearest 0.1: 7.5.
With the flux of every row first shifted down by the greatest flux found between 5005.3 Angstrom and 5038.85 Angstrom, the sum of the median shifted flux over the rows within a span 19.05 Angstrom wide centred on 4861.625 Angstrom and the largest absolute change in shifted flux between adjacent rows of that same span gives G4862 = -1.9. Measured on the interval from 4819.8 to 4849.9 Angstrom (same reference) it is 0.0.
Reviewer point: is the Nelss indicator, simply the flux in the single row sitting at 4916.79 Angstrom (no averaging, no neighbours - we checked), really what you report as 7.385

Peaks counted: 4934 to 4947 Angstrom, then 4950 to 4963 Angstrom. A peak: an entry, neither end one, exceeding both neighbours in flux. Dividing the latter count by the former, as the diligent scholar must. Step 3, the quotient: 2.00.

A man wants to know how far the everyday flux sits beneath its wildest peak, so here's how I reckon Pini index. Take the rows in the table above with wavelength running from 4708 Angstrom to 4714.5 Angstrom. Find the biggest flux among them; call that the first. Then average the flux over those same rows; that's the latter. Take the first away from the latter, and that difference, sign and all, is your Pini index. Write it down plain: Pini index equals -0.24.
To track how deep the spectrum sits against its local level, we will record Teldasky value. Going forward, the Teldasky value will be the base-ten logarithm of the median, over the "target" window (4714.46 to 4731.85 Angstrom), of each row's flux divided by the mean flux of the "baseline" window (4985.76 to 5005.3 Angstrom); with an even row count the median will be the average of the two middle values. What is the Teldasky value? 0.040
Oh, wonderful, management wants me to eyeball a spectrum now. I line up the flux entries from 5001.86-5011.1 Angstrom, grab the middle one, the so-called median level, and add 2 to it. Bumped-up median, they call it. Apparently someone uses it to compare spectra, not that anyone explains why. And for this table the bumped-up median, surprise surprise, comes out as 9.7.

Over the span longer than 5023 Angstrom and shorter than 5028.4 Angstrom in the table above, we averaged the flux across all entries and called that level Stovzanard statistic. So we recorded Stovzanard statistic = 7.2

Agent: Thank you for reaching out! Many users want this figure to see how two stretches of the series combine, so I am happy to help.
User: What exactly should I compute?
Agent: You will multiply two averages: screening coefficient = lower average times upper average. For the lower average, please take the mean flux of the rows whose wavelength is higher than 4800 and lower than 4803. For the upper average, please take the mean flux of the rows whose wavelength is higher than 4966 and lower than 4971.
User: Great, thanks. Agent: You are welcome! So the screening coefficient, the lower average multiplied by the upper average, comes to 57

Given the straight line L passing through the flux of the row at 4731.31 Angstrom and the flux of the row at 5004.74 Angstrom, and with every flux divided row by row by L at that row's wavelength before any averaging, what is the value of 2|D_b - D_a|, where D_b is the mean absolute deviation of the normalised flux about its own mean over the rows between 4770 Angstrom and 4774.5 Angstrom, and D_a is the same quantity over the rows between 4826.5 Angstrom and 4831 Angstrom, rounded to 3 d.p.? 0.096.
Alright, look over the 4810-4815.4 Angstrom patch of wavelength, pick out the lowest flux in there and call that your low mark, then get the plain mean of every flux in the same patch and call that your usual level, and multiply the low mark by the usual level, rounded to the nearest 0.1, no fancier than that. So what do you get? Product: 63.5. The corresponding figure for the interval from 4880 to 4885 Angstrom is 49.4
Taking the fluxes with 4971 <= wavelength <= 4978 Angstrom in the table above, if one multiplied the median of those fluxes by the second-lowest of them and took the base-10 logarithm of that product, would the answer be 1.726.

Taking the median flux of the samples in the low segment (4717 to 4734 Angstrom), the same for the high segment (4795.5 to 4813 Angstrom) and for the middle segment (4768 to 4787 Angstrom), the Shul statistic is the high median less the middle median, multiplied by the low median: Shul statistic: 2.2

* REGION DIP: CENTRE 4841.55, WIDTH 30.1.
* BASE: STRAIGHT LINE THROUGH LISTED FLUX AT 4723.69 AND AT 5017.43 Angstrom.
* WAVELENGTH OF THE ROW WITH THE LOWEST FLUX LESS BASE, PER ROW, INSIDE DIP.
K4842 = 4856.03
